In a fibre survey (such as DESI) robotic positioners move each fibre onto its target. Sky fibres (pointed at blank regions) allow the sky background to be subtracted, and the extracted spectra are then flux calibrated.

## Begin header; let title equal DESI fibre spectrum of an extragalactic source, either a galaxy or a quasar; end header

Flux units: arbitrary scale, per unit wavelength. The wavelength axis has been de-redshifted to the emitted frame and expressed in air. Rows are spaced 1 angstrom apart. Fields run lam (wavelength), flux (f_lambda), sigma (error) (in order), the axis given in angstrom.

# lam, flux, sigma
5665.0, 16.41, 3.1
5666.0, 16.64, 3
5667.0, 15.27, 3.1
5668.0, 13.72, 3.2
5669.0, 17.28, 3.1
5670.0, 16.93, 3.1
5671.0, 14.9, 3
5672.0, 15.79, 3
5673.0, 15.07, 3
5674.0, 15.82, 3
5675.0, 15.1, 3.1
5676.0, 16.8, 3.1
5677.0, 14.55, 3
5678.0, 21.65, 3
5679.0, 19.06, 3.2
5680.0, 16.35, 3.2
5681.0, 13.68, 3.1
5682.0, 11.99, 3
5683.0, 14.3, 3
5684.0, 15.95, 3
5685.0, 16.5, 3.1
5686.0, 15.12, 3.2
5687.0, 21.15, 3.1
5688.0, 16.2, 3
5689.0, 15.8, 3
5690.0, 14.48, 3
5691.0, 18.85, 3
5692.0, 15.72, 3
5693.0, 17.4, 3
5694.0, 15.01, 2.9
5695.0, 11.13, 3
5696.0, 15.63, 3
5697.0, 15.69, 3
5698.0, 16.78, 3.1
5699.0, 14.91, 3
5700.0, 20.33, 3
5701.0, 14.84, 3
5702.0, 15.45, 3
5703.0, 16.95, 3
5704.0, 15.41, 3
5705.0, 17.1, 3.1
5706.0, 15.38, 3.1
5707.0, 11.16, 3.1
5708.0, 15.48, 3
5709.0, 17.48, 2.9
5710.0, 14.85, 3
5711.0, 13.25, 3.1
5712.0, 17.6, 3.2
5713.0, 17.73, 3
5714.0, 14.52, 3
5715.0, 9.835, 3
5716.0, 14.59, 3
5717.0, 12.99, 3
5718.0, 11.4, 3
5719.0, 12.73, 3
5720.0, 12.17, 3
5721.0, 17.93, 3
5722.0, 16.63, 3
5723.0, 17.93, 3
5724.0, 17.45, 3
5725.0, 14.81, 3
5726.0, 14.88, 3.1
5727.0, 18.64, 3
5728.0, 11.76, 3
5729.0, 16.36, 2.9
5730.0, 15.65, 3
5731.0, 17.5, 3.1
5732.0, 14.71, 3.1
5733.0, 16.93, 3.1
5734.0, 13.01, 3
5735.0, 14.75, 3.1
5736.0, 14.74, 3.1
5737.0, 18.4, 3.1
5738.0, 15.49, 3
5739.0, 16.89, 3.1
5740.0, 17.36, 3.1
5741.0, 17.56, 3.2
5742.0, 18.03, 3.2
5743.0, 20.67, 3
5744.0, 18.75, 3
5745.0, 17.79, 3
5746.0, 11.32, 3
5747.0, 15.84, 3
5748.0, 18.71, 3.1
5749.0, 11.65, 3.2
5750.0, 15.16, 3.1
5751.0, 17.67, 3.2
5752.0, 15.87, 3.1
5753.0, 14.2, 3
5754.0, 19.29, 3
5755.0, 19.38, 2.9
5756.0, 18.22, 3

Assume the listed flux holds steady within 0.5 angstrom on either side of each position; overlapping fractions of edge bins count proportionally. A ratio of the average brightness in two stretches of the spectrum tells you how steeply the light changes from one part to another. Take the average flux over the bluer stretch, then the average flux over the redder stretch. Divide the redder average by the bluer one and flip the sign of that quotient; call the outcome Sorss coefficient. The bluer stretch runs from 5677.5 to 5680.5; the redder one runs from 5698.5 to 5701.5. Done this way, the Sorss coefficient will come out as -0.88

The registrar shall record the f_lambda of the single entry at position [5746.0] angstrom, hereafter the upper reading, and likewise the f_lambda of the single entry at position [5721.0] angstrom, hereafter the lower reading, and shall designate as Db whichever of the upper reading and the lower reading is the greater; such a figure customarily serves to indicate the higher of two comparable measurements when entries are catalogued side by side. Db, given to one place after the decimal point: 17.9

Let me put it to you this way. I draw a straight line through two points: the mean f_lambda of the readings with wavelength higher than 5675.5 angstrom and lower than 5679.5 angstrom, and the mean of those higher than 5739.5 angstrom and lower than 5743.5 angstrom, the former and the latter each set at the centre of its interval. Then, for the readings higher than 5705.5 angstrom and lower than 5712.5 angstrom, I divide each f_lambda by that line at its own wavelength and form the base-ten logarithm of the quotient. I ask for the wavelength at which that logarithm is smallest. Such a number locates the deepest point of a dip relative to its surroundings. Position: 5707.0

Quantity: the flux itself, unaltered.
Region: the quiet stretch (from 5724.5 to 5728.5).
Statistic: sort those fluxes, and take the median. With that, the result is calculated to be 14.8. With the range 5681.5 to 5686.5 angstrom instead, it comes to 15.1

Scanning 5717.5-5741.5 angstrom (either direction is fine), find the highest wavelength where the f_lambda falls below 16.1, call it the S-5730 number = 5738.0 angstrom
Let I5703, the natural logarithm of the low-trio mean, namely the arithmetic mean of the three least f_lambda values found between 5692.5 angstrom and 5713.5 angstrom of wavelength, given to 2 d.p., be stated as 2.47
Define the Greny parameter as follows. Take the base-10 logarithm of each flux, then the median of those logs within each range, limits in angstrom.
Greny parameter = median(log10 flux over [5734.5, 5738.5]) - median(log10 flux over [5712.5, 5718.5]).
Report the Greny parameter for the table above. 0.04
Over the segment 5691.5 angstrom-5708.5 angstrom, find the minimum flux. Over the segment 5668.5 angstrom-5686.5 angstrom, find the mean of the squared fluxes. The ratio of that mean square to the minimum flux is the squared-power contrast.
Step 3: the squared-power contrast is 23.2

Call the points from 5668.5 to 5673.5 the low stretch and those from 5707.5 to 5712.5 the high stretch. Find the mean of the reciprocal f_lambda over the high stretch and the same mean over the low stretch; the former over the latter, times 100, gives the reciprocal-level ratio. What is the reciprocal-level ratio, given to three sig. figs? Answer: 102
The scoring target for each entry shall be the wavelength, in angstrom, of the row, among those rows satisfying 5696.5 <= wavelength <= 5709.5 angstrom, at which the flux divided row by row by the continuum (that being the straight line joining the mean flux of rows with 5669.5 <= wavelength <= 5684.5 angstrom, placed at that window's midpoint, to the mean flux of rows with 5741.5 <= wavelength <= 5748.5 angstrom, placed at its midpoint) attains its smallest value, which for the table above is 5707.0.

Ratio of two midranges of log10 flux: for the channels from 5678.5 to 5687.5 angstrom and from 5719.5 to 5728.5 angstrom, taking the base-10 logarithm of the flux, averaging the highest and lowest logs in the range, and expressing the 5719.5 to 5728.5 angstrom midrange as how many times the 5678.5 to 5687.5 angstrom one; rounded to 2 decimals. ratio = 0.97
